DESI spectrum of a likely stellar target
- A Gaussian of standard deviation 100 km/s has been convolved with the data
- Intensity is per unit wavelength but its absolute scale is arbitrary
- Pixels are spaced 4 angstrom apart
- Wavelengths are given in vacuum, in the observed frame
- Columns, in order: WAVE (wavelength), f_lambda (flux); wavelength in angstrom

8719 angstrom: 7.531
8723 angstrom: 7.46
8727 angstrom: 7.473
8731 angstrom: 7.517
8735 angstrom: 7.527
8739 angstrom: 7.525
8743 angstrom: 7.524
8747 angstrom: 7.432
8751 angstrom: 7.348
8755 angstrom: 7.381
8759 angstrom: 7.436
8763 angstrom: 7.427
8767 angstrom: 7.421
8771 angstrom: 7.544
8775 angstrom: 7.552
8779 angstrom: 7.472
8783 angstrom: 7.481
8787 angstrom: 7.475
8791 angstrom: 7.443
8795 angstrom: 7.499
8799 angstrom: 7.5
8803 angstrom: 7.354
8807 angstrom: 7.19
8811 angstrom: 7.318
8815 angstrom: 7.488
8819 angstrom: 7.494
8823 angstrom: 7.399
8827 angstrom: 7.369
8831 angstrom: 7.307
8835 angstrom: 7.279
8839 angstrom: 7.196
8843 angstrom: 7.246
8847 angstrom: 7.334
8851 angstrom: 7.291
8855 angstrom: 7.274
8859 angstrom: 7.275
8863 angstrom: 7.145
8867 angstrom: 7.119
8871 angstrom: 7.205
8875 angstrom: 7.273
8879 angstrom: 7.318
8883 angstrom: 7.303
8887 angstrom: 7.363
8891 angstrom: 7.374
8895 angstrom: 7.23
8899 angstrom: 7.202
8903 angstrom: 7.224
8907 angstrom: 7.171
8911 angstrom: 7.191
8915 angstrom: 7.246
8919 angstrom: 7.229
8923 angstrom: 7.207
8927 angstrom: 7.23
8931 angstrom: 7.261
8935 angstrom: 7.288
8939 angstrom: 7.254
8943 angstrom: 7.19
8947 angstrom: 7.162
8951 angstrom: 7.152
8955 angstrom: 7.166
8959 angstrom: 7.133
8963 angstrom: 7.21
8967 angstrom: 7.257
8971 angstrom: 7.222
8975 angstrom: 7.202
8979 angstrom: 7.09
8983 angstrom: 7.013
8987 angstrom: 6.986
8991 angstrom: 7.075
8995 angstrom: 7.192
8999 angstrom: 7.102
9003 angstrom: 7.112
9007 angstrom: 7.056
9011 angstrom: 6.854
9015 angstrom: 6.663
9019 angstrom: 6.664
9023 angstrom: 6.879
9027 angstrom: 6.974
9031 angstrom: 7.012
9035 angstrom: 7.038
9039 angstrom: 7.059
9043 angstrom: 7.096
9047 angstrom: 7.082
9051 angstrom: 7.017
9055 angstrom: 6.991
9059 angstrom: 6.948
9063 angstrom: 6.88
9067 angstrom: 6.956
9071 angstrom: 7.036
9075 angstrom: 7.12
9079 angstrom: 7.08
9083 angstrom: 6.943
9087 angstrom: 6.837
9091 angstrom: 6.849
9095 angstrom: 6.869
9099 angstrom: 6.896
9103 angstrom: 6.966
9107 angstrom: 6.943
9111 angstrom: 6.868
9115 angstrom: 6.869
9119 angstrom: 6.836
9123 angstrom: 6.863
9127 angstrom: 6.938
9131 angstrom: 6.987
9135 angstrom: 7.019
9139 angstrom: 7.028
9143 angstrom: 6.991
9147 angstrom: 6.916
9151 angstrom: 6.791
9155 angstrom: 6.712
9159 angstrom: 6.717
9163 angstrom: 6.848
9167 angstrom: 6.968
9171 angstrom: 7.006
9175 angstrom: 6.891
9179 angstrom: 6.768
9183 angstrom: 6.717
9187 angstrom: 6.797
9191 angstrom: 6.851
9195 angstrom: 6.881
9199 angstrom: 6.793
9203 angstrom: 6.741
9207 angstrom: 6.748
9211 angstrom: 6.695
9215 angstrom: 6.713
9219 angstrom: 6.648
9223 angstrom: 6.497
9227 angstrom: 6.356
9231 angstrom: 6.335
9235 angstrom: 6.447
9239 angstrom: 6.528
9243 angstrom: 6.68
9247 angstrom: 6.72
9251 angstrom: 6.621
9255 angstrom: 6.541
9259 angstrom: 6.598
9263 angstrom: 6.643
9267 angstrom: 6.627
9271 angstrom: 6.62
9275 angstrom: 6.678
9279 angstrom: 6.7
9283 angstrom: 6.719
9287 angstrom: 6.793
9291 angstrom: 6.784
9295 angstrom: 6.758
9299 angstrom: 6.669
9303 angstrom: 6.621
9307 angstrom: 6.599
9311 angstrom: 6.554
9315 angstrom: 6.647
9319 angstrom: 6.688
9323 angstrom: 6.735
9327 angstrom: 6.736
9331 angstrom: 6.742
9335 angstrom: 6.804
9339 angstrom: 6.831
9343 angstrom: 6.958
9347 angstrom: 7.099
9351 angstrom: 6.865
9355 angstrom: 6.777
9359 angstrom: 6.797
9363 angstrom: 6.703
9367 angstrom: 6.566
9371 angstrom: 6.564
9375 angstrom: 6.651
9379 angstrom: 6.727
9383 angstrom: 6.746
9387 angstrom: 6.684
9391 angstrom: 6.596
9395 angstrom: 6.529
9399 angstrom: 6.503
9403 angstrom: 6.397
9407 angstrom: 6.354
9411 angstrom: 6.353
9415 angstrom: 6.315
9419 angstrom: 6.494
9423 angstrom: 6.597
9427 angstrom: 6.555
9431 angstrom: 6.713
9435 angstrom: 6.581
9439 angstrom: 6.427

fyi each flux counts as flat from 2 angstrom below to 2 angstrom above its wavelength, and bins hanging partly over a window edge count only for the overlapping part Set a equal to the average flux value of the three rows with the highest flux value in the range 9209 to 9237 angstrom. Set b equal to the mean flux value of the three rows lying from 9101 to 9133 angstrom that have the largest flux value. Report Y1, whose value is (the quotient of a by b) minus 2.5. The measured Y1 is -1.540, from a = 6.69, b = 7.0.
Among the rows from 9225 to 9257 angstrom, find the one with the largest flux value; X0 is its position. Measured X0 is 9247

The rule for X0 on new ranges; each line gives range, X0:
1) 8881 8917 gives 8891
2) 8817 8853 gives 8819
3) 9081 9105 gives 9103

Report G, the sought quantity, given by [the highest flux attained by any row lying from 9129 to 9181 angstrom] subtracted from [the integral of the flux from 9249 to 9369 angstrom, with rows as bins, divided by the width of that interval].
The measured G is -0.3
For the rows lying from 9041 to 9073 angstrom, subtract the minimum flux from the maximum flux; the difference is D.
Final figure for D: 0.22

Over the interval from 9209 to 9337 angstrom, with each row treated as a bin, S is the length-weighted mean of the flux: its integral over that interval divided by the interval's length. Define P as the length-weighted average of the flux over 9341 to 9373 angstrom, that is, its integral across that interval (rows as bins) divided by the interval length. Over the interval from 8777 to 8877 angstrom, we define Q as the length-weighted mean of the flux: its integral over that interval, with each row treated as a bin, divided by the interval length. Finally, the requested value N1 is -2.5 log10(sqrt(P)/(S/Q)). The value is -1.15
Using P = 6.79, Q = 7.3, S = 6.6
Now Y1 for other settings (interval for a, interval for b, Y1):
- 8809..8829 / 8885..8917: -1.482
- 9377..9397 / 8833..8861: -1.580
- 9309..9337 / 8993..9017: -1.553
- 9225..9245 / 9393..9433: -1.511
